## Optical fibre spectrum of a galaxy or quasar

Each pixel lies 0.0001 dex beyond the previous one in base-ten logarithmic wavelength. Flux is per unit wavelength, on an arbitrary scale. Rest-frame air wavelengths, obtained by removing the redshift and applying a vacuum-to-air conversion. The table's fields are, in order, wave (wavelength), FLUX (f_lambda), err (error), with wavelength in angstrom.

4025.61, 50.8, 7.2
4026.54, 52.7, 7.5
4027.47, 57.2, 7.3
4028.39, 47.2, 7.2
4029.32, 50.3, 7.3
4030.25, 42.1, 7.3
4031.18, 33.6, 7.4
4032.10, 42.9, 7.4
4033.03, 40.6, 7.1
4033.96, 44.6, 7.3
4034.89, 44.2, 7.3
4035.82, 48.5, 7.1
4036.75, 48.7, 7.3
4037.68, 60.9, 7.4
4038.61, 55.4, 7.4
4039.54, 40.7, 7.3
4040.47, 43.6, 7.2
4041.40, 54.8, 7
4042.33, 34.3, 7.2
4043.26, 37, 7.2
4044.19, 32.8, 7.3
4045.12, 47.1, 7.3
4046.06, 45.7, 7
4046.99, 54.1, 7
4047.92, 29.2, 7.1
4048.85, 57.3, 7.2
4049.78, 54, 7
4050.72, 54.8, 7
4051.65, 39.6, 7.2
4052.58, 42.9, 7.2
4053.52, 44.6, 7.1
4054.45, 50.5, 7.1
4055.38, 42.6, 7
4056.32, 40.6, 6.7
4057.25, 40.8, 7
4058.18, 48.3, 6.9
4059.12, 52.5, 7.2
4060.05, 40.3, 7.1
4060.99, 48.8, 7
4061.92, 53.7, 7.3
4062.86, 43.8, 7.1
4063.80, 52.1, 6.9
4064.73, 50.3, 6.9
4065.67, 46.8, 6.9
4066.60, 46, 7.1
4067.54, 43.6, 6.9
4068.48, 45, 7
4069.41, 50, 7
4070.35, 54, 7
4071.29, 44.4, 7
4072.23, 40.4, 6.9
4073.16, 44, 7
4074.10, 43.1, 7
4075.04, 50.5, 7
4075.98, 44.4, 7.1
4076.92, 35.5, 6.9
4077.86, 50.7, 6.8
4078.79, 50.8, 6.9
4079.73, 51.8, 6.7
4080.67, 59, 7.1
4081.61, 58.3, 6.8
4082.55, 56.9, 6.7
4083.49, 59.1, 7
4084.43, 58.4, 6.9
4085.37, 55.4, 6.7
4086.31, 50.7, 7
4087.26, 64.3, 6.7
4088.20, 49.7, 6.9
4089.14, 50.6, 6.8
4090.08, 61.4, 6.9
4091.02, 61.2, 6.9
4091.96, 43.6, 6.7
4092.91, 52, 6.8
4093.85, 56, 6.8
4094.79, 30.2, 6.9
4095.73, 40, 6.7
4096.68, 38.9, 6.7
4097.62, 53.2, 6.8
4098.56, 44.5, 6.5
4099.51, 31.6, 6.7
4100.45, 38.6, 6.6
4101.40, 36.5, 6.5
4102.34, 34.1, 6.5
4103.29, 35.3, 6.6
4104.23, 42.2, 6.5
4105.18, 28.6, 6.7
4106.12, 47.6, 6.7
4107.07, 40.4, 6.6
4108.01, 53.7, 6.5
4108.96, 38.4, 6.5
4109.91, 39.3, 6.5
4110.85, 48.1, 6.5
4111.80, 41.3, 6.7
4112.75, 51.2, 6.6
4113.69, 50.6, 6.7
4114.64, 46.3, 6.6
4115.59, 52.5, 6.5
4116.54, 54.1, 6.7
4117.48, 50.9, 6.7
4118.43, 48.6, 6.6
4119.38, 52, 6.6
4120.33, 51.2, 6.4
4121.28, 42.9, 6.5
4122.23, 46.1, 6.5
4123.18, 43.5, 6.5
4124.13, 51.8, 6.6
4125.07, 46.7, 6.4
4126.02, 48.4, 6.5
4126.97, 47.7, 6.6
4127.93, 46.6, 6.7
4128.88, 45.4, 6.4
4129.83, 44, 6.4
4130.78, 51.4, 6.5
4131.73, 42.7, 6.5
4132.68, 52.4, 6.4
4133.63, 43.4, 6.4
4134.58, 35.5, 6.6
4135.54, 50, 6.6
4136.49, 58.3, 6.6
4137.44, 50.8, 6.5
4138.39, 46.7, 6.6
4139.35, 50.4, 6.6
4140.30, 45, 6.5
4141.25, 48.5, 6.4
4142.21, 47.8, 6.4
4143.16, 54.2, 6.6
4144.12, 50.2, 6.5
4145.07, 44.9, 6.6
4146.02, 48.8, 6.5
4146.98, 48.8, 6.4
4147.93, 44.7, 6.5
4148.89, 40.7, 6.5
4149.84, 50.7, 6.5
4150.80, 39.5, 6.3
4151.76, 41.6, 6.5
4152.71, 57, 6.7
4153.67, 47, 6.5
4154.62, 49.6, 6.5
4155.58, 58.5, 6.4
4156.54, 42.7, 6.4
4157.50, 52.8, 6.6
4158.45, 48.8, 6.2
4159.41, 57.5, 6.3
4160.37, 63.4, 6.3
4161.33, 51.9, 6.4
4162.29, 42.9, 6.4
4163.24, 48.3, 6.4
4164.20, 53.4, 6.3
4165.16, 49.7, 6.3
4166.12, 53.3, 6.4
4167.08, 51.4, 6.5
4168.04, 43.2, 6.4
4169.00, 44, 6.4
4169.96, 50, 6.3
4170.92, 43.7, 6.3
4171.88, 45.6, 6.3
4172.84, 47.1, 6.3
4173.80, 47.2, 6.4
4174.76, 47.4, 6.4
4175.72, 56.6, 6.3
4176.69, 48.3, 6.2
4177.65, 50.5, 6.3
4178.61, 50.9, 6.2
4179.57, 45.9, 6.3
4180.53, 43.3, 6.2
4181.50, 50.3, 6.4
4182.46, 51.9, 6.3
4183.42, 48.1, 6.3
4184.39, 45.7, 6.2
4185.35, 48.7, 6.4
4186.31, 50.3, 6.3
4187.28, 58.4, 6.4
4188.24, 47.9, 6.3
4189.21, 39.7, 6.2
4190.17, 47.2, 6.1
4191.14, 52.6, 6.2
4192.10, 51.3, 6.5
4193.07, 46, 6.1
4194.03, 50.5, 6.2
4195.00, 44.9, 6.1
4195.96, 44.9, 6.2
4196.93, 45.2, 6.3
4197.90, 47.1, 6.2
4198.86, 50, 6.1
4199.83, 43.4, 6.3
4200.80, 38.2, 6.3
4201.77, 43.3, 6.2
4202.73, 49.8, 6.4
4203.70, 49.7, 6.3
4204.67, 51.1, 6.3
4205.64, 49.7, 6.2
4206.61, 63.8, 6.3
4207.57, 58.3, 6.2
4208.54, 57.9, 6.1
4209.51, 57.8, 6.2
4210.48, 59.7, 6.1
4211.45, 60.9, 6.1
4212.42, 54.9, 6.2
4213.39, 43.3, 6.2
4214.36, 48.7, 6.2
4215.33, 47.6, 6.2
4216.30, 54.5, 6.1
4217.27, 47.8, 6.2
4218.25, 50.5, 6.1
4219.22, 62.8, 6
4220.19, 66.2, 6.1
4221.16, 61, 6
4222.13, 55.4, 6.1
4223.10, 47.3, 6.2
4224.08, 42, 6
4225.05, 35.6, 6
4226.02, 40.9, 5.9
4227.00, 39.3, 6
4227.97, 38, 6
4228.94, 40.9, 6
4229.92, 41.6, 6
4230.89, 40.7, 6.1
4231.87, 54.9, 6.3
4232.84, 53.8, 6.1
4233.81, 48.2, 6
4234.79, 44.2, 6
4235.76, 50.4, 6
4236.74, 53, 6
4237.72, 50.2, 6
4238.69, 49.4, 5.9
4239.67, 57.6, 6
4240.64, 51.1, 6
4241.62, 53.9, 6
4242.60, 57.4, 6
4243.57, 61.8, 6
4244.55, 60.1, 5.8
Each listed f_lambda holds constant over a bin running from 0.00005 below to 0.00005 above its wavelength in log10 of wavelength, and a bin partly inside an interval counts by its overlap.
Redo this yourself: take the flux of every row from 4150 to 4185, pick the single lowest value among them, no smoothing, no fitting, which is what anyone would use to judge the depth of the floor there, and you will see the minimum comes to 39.5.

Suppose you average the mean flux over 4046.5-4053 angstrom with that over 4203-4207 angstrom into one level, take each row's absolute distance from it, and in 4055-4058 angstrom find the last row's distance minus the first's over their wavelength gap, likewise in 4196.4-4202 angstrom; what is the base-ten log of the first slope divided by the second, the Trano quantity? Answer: 0.4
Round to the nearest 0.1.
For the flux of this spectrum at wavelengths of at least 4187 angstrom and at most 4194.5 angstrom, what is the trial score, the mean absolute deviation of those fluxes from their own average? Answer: 4.0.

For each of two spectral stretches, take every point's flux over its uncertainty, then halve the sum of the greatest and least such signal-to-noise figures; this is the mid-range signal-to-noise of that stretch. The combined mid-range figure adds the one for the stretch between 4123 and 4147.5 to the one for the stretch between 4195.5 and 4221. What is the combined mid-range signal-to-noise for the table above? 15.6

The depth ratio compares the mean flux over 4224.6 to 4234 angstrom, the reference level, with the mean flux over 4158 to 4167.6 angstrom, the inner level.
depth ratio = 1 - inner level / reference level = -0.20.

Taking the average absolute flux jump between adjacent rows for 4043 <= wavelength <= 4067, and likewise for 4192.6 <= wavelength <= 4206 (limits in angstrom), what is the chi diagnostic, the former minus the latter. 4.1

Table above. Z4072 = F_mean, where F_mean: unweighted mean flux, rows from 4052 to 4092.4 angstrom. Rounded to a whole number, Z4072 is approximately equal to 49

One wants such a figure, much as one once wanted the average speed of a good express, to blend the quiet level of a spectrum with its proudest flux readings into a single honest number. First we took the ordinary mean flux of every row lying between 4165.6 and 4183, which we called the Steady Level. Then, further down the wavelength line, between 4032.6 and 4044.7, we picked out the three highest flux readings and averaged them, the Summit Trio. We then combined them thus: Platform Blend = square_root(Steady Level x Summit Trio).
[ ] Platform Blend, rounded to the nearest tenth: 52.5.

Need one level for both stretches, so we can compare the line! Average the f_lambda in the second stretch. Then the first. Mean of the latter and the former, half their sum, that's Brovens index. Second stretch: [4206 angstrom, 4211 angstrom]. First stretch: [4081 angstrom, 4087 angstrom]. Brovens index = 58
